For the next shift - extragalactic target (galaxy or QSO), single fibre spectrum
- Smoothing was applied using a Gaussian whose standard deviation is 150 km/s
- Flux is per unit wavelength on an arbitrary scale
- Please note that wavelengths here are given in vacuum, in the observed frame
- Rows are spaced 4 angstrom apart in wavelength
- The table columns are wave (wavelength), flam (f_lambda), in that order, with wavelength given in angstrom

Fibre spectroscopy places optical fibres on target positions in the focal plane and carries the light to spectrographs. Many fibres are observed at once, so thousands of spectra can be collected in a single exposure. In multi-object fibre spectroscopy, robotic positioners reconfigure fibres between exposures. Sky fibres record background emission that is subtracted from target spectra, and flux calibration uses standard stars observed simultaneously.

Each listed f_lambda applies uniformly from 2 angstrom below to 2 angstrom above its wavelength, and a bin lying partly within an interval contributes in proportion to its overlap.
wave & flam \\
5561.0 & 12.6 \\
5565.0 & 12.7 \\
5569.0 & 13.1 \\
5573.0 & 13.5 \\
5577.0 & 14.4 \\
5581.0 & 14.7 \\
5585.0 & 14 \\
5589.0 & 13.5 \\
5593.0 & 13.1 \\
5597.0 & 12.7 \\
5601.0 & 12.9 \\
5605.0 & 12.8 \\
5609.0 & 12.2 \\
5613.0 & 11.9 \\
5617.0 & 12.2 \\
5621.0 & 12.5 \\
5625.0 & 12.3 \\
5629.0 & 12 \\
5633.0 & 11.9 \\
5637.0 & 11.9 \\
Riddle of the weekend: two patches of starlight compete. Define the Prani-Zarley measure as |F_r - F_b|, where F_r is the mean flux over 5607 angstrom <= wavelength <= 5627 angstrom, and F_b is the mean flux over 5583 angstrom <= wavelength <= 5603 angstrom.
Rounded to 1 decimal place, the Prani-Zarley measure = 1.0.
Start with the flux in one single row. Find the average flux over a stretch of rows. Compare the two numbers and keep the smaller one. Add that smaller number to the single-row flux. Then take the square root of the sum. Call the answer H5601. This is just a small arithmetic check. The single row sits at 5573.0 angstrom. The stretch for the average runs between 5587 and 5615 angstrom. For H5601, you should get 5.12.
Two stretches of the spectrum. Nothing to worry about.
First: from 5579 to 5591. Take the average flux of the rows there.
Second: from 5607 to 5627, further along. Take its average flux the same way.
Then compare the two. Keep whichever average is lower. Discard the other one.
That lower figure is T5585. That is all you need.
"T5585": 12.2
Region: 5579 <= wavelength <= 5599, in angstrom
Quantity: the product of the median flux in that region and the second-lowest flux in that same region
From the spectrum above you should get 177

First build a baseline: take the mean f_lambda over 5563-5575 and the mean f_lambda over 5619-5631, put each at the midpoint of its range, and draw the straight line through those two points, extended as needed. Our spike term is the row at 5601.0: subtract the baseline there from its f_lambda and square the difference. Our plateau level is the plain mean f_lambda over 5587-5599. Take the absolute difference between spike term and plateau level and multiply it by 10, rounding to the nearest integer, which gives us 130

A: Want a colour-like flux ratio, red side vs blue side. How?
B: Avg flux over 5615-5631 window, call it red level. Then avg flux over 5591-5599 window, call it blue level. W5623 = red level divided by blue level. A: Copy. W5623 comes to 0.950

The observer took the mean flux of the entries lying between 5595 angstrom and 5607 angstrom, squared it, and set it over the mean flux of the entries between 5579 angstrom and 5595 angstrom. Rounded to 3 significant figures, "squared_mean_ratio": 11.9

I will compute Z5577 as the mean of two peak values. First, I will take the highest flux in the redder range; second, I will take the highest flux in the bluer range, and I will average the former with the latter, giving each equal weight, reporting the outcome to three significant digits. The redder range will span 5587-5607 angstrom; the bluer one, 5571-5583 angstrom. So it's 14.1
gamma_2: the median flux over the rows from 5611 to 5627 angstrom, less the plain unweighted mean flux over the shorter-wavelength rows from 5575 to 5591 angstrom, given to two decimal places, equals -1.90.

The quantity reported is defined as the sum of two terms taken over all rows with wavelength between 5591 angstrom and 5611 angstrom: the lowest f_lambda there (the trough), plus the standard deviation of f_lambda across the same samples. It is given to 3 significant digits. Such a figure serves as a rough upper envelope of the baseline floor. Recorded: 12.5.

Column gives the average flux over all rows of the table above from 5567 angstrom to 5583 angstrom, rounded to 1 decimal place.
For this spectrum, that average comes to 13.9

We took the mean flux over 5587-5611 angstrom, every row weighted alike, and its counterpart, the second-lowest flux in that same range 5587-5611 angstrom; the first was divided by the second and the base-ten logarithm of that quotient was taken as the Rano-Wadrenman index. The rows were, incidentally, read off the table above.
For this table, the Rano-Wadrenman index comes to 0.0057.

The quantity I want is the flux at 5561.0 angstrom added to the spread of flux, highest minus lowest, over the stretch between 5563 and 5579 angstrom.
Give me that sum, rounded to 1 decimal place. 14.3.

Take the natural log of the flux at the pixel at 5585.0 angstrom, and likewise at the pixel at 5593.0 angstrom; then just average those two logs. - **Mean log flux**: 2.61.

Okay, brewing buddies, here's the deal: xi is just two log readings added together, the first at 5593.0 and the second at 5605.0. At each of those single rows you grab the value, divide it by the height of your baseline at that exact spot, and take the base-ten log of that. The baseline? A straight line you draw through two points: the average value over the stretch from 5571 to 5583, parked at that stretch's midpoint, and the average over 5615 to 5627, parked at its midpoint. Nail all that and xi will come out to -0.021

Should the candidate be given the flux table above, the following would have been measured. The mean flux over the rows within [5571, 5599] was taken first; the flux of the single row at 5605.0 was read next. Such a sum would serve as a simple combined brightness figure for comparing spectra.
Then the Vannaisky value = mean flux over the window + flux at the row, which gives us 26.5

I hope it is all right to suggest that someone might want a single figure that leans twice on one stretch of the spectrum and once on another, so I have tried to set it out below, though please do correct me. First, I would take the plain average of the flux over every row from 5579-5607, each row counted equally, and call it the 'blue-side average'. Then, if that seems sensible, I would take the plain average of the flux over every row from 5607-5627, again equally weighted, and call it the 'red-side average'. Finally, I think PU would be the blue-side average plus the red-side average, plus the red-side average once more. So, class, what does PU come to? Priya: 37.8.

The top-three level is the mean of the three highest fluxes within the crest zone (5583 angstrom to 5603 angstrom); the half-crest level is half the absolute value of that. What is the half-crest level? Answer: 6.77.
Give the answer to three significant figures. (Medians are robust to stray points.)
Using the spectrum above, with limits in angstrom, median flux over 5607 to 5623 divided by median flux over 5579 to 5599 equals 0.904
